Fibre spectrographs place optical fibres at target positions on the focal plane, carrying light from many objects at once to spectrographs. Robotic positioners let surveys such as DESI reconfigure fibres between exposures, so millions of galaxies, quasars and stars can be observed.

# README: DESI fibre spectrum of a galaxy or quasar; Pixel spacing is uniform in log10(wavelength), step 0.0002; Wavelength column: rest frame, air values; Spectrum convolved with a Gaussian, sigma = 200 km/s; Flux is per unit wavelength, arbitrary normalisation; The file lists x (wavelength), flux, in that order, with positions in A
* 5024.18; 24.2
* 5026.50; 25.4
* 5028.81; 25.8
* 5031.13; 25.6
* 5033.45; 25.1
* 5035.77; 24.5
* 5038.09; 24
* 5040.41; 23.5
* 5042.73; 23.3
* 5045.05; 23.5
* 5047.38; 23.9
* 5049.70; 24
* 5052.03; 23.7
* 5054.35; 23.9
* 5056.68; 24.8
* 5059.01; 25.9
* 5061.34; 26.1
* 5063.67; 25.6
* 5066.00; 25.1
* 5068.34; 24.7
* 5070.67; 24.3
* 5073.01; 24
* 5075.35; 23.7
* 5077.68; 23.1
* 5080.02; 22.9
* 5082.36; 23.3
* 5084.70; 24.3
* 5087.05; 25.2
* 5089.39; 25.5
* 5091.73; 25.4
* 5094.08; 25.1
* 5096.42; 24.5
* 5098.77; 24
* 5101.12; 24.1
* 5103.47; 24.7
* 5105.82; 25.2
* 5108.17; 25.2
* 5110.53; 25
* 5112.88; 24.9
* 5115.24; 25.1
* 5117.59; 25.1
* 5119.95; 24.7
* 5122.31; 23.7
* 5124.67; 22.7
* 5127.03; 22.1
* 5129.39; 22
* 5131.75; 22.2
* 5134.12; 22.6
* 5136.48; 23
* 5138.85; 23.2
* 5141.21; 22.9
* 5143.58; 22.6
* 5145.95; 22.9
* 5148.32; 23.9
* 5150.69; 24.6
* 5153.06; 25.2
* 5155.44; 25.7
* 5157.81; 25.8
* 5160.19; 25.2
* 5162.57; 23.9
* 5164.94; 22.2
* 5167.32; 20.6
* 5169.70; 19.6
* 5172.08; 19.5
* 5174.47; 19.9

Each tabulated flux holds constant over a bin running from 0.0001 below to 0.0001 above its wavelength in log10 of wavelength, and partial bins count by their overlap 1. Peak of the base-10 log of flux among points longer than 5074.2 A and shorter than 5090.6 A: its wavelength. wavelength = 5089.39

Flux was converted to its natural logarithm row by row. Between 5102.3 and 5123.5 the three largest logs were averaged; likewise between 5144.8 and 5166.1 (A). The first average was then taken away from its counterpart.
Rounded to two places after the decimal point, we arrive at 0.02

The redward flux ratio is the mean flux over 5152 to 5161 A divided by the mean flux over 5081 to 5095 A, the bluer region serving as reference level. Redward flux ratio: 1.03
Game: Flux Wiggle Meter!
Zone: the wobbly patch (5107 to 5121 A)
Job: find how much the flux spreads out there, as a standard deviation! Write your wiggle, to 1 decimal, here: 0.2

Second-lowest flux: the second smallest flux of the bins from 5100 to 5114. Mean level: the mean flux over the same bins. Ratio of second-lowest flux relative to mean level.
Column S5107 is 0.994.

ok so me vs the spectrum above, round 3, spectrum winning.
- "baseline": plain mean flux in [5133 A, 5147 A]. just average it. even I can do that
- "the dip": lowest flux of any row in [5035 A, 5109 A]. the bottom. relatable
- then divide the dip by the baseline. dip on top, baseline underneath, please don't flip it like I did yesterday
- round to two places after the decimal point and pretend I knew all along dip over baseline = 1.00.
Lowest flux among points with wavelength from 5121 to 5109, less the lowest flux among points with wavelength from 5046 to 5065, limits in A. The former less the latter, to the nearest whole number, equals 1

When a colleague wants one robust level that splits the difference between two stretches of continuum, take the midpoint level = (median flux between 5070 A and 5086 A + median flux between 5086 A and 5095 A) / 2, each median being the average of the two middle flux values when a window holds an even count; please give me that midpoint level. 24.5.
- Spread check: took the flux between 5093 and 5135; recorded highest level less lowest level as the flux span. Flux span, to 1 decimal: 3.2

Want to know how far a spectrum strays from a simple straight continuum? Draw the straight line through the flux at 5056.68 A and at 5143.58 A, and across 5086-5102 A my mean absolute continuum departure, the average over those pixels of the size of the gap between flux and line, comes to 0.98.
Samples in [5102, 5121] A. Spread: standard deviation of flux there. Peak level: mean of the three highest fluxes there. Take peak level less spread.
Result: 25.0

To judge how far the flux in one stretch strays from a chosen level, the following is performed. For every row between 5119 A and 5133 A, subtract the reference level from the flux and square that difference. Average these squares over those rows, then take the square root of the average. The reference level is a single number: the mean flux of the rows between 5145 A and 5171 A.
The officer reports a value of 1.21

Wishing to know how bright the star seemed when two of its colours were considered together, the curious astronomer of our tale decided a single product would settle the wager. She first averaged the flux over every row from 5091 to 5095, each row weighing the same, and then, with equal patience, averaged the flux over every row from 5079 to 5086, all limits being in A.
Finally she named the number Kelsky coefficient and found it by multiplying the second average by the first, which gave 593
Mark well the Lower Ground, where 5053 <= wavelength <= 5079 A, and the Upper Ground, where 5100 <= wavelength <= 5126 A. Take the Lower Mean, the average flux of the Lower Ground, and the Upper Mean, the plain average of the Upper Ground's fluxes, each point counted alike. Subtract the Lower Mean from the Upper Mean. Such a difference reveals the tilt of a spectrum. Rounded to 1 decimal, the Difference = -0.1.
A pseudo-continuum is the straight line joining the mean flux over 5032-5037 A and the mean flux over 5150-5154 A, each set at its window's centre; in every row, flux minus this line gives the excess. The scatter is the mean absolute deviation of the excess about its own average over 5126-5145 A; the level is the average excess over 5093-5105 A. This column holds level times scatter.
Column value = -0.13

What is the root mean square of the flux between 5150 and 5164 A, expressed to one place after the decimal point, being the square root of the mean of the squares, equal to 25.1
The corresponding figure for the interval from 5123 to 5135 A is 22.3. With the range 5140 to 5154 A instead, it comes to 23.7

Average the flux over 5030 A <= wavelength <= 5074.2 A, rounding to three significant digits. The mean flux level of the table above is 24.5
